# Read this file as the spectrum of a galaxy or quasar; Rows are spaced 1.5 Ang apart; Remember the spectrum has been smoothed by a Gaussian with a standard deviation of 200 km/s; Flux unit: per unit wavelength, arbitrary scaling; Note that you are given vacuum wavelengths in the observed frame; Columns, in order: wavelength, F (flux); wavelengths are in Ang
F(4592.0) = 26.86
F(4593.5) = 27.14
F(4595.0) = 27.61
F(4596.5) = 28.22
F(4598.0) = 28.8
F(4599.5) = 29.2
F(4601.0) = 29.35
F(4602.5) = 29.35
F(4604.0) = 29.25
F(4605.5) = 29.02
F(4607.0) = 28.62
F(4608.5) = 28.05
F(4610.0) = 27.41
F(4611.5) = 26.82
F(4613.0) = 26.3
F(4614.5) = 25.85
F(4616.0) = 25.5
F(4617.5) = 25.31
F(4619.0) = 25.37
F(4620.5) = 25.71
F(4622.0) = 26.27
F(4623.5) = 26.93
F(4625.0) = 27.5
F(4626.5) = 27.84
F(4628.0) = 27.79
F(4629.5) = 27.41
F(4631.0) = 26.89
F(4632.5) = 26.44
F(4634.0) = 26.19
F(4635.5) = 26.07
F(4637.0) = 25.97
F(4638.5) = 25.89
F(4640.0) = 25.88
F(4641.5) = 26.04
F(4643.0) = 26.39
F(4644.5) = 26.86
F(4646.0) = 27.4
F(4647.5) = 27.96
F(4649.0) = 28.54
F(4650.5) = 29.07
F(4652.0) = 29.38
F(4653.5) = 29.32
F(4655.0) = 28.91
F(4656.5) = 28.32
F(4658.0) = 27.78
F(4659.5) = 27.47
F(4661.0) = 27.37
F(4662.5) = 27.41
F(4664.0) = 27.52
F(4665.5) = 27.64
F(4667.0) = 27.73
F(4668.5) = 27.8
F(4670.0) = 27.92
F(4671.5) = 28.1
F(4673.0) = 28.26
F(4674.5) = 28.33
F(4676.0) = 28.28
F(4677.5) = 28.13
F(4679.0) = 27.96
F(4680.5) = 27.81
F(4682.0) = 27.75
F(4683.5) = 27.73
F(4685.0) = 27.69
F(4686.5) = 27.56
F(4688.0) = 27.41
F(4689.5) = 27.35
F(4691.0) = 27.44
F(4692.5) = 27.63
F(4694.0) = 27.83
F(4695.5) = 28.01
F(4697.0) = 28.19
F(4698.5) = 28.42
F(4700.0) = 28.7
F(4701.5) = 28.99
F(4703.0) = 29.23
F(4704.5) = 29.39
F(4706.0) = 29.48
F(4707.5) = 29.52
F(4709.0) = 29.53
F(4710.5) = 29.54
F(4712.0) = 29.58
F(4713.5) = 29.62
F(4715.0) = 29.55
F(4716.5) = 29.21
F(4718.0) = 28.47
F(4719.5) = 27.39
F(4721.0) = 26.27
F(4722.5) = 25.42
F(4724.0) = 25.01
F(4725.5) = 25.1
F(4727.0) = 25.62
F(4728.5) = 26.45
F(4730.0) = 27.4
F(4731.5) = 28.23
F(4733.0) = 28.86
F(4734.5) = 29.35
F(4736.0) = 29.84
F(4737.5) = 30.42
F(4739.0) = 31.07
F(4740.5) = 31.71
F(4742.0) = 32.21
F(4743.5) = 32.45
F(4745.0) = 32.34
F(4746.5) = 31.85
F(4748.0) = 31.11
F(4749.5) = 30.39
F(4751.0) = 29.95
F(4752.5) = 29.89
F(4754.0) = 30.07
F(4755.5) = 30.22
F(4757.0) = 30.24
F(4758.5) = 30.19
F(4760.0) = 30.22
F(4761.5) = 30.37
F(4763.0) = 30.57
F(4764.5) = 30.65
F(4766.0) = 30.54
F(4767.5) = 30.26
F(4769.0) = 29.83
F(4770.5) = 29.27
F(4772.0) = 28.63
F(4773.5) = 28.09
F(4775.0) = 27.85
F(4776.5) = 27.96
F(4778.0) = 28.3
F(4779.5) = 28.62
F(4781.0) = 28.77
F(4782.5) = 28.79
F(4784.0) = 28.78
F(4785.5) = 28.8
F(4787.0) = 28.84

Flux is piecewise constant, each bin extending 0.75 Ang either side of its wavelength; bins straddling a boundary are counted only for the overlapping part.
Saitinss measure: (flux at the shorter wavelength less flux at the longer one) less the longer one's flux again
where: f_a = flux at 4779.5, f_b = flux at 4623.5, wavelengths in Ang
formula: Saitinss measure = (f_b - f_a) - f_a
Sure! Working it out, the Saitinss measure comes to -30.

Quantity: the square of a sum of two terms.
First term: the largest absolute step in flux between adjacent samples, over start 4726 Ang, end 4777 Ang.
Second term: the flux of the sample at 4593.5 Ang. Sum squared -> 789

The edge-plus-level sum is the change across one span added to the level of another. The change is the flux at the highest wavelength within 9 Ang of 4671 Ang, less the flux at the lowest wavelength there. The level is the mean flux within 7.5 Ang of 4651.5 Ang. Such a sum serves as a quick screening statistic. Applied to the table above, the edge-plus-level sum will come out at 29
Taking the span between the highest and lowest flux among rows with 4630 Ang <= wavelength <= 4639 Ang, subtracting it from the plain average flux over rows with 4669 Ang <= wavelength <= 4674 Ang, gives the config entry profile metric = 27.1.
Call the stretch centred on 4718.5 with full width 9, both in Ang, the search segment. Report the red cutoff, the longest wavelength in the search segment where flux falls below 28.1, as 4722.5 Ang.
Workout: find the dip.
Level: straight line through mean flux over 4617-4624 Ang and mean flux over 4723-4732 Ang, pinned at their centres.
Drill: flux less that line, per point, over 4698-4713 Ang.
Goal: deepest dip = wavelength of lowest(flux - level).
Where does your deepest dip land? 4698.5 Ang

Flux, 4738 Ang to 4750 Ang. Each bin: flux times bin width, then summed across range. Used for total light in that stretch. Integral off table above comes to 380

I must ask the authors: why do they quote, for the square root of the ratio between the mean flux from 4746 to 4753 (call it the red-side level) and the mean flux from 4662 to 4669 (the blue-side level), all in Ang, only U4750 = 1.05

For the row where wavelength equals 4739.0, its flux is 31.07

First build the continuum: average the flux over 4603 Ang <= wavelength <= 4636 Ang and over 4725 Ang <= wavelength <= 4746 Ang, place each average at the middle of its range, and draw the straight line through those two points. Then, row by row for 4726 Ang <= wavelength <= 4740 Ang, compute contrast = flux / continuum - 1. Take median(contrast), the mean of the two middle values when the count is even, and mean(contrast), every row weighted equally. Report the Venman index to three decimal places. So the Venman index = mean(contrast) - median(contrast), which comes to -0.010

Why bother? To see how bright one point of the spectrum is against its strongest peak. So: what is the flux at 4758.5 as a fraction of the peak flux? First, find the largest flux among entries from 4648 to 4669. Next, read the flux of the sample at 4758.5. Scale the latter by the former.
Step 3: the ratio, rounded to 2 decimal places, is 1.03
